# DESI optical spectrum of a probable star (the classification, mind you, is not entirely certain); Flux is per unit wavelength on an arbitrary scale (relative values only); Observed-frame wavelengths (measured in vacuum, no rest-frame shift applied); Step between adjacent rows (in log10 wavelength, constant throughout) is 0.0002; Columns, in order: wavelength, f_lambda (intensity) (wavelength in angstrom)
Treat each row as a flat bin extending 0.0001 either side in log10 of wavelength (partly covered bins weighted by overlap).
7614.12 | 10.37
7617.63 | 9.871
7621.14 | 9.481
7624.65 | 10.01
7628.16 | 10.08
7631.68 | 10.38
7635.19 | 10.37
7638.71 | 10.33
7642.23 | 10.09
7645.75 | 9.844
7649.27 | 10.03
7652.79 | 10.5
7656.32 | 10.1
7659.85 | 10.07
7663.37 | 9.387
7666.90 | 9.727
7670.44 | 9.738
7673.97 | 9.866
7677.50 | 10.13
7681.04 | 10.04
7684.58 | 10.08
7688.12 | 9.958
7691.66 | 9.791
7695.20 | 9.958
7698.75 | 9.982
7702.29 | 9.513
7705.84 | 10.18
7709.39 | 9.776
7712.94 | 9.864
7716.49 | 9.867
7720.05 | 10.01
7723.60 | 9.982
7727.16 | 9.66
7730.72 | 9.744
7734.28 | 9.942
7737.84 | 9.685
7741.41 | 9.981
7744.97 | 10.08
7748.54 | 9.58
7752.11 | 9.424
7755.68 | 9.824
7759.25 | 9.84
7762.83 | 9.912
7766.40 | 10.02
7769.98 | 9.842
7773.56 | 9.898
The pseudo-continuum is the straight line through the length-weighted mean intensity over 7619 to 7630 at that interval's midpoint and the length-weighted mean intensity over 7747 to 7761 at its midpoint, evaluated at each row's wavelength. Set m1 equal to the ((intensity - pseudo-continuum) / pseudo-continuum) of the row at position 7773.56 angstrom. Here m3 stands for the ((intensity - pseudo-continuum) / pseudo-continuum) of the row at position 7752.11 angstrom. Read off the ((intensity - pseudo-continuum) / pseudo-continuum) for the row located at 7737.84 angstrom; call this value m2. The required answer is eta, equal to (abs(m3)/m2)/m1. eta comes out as -1151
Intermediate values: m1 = 0.027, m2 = 0.00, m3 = -0.03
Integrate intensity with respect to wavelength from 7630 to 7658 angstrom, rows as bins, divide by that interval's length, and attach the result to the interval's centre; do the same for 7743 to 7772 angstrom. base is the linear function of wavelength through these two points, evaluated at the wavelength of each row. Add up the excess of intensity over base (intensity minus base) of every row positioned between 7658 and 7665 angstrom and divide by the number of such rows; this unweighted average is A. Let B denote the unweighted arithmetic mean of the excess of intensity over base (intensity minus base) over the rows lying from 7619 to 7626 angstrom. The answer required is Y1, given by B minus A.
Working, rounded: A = -0.4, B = -0.53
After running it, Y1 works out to -0.1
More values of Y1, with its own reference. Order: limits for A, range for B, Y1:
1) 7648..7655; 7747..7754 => -0.4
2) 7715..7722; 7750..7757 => -0.2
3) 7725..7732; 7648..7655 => 0.3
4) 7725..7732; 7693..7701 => 0.2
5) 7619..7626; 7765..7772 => 0.7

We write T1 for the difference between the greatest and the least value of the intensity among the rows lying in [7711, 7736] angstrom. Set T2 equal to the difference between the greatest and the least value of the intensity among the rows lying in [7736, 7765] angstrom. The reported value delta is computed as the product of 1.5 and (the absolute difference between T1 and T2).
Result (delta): 0.5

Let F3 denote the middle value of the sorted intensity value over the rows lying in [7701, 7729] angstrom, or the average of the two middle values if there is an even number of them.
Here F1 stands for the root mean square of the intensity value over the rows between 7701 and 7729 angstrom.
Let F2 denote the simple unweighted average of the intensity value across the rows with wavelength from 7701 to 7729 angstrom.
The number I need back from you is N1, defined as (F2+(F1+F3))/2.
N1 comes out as 14.8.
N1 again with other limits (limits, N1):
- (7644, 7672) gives 14.9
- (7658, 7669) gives 14.6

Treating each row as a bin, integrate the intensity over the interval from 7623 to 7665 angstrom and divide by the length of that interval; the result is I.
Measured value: 10.1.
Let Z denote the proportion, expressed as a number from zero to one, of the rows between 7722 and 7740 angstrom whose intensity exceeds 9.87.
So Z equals 0.40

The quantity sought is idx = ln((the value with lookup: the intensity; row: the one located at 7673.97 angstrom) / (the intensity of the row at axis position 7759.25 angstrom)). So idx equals 0.003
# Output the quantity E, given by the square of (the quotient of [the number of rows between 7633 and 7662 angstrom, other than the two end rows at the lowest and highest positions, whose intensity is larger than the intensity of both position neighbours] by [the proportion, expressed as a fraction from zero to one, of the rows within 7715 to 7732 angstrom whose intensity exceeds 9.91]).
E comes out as 6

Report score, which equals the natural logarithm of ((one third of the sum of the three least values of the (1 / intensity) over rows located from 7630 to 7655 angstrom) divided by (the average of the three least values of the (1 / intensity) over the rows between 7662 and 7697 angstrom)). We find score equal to -0.033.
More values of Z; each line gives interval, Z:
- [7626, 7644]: 1.00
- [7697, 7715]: 0.40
